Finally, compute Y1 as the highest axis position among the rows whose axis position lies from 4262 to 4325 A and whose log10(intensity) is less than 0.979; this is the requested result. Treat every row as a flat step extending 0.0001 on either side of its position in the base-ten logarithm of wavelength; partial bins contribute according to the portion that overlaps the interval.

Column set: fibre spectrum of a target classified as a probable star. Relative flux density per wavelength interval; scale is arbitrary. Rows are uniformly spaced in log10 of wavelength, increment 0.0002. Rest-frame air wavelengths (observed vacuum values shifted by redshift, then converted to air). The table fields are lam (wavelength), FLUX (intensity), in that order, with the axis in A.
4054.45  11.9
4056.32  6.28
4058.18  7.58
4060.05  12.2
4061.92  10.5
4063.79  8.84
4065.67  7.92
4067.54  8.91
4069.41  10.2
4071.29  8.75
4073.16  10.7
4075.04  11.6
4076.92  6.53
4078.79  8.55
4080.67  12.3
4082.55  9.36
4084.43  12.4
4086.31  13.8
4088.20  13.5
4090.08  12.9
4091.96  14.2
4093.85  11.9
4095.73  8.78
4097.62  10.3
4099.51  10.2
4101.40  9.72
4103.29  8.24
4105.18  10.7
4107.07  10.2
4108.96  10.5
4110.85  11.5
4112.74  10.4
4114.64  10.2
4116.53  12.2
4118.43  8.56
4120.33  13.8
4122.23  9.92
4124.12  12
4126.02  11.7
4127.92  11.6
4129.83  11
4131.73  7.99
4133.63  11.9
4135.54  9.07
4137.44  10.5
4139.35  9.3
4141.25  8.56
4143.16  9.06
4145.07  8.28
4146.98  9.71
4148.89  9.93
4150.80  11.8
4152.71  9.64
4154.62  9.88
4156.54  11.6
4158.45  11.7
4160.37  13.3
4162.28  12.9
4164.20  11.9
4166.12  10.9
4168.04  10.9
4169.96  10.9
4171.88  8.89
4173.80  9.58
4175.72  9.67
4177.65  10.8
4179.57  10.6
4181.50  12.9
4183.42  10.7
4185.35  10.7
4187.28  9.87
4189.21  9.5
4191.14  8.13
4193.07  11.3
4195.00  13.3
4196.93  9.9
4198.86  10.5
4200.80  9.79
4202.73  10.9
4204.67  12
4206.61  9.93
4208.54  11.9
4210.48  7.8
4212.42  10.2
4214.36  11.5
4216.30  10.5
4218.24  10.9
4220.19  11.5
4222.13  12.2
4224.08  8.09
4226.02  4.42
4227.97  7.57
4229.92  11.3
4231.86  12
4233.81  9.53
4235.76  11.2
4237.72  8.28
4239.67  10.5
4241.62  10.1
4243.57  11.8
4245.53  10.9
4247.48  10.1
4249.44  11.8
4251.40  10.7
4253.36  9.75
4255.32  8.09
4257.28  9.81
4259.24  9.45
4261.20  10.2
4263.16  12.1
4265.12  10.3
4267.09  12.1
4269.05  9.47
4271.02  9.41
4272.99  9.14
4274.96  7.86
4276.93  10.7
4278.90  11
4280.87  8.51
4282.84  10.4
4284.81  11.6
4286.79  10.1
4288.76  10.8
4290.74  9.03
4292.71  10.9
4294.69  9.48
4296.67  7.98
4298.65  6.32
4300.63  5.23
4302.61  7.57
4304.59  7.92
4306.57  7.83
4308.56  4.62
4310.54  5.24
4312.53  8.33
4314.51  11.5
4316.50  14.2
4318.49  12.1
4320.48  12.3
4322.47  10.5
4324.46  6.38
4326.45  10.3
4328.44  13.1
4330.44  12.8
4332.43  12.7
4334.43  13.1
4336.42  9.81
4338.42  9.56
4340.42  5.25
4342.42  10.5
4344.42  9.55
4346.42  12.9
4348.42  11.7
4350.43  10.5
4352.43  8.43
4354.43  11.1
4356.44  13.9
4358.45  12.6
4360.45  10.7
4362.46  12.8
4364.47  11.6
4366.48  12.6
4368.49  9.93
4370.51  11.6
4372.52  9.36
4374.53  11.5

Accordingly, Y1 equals 4324.46 A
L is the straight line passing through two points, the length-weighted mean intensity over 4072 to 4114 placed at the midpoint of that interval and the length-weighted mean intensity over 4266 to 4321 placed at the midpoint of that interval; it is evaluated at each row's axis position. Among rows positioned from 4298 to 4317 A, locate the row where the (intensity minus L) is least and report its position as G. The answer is 4308.56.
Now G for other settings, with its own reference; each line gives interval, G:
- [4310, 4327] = 4310.54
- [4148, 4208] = 4191.14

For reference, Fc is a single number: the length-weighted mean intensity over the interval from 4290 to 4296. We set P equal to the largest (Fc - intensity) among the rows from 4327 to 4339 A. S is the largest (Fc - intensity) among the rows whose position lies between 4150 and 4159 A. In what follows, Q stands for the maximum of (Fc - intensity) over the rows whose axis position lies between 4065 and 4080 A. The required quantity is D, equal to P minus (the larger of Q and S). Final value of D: -3.0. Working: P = 0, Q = 3.2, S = 0.1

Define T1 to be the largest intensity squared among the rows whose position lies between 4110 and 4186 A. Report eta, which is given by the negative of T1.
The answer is -190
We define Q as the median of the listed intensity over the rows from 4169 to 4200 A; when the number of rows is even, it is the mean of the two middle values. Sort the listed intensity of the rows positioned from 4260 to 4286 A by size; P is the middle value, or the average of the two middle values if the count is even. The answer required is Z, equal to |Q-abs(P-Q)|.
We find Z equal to 10.3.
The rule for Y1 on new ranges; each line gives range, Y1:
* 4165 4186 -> 4171.88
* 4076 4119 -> 4118.43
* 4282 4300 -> 4298.65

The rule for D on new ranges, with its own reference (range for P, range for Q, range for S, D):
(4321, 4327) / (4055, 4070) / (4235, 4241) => -0.1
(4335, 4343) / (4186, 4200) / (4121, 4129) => 2.9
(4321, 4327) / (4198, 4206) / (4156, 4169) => 3.4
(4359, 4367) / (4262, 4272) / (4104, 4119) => -2.1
